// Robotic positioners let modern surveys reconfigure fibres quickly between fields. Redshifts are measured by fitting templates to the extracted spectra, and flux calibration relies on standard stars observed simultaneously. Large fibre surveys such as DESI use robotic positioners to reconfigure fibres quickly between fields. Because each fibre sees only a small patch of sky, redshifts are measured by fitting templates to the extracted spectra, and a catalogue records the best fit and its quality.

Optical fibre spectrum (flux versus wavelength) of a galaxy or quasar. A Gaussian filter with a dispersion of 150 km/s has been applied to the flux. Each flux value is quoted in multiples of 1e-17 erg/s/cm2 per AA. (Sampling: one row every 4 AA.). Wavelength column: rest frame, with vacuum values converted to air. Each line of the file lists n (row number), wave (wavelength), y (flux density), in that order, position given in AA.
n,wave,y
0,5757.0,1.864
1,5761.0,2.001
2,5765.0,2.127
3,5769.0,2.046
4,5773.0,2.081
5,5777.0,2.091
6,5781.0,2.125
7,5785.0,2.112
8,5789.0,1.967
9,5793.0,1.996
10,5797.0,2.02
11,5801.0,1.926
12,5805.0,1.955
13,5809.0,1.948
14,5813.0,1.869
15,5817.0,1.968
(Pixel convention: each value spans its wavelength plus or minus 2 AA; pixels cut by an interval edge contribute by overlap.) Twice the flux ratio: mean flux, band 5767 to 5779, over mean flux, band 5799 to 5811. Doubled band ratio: 2.13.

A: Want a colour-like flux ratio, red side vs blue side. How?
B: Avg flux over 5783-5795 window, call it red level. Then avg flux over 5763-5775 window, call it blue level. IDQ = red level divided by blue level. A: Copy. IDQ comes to 0.971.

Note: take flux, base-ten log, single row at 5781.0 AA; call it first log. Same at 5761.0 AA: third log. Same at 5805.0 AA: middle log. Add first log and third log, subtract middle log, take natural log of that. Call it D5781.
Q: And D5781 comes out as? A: -1.09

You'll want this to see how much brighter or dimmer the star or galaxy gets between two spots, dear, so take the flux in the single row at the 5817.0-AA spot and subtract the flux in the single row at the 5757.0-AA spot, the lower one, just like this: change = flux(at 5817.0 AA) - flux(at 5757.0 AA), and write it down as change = 0.10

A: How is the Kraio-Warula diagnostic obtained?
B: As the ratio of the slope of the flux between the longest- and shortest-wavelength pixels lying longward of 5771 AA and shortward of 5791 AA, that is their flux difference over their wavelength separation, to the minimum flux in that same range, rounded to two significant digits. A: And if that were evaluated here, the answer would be -0.0036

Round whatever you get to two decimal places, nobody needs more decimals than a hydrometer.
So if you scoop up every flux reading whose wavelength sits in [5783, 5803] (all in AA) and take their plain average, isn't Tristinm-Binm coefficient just 2.00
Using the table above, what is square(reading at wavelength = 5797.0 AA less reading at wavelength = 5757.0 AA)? 0.024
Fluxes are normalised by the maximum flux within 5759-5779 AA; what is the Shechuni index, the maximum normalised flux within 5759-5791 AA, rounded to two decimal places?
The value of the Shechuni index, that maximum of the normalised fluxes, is 1.00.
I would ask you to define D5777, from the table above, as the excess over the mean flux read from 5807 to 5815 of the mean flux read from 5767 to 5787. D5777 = 0.18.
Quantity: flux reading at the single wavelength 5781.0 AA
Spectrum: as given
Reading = 2.125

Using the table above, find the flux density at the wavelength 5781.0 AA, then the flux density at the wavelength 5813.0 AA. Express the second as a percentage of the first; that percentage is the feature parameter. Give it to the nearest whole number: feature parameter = 88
